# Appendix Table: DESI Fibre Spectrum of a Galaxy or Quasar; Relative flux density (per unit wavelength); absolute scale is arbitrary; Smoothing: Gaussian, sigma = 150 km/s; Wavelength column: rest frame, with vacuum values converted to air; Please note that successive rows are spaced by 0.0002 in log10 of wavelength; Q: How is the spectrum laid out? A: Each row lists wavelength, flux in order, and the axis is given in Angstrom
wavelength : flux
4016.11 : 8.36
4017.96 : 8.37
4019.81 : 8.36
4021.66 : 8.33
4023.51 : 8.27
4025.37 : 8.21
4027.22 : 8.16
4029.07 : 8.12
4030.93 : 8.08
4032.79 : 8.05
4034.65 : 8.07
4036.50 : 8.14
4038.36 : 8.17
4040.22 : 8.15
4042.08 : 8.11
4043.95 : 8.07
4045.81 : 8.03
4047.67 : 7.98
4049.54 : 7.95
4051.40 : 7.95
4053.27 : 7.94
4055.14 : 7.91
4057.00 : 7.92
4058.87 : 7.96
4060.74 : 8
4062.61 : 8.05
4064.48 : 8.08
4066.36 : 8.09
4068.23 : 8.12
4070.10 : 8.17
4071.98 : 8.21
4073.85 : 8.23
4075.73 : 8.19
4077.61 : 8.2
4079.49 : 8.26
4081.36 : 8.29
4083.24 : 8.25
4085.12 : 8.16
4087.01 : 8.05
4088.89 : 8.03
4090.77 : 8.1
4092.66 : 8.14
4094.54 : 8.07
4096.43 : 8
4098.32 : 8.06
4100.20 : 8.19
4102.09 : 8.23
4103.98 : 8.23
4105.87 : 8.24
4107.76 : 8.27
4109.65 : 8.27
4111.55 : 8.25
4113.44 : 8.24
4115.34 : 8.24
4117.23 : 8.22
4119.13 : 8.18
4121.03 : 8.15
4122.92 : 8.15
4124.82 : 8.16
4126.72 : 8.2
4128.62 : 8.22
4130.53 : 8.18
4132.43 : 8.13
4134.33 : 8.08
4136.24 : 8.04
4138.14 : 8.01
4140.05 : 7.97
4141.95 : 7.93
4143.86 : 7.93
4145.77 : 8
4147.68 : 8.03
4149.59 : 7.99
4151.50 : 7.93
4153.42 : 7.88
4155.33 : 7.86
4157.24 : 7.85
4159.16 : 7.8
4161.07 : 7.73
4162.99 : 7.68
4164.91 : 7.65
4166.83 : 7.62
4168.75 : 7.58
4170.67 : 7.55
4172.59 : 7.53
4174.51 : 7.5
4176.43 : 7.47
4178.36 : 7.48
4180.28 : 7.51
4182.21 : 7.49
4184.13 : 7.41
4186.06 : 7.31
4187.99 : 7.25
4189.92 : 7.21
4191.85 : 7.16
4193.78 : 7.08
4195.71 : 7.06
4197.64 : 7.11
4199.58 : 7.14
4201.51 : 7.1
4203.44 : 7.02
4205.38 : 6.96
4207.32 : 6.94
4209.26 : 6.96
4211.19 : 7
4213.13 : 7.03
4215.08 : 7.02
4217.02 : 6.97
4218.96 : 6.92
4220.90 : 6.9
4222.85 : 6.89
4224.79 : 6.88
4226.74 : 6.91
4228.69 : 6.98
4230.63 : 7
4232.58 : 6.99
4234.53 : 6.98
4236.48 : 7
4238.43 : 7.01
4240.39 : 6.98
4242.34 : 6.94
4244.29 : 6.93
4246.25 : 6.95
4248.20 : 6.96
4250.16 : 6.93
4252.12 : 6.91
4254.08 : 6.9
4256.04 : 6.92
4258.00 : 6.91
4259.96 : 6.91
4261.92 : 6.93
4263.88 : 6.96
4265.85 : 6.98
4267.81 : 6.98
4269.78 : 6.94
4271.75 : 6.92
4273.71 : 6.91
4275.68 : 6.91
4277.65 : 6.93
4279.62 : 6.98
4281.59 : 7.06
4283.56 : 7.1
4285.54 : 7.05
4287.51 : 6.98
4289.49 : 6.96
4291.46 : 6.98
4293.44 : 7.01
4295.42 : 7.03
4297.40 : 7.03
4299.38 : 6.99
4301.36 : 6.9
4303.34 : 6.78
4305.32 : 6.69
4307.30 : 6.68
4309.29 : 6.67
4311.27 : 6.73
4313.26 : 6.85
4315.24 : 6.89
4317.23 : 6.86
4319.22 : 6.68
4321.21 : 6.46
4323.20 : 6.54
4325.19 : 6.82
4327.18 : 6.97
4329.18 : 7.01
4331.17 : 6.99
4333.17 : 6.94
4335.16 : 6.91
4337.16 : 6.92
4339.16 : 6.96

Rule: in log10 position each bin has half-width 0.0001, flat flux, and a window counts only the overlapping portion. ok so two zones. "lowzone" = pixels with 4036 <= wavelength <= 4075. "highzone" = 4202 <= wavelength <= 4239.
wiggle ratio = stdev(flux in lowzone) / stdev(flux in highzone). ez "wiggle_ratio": 2.1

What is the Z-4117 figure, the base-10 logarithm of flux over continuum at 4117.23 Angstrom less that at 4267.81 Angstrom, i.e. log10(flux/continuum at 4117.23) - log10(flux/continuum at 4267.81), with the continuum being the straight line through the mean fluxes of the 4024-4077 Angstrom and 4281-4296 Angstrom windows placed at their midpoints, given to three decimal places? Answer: 0.032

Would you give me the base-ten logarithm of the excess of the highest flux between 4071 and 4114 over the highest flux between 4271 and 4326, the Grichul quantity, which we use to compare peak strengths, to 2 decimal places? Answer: 0.08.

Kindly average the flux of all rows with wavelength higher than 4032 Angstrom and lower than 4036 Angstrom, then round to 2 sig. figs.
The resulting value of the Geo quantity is 8.1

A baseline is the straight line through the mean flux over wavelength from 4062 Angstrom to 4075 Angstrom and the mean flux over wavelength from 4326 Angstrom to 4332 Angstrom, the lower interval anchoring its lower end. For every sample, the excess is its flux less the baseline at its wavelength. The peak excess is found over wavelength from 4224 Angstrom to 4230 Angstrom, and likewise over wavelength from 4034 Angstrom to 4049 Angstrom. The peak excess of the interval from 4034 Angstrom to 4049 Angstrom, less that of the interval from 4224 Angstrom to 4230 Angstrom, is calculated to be 0.35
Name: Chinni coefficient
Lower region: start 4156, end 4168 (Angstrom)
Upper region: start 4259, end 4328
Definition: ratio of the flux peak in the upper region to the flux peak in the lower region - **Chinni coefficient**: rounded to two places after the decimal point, 0.90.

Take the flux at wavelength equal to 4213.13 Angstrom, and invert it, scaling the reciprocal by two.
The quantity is 0.28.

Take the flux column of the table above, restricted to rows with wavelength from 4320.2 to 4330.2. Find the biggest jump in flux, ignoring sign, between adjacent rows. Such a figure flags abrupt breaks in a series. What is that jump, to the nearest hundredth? 0.28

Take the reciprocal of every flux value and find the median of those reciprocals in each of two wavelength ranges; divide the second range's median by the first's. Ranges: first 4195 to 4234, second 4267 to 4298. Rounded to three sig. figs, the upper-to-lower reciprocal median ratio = 1.00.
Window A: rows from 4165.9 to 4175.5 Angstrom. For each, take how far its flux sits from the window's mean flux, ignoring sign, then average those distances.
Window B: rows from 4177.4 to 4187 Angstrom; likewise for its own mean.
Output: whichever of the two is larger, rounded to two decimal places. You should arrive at 0.06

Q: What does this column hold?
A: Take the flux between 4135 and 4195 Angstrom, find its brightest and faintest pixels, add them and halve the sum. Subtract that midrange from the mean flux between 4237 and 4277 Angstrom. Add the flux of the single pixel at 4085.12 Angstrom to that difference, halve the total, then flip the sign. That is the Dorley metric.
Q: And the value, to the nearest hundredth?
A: -3.77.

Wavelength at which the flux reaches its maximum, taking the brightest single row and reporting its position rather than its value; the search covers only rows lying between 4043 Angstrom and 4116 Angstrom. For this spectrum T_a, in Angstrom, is 4081.36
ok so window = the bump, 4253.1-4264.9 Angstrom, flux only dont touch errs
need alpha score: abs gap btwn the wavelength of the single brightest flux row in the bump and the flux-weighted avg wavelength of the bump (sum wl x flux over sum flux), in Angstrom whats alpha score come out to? 4.9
